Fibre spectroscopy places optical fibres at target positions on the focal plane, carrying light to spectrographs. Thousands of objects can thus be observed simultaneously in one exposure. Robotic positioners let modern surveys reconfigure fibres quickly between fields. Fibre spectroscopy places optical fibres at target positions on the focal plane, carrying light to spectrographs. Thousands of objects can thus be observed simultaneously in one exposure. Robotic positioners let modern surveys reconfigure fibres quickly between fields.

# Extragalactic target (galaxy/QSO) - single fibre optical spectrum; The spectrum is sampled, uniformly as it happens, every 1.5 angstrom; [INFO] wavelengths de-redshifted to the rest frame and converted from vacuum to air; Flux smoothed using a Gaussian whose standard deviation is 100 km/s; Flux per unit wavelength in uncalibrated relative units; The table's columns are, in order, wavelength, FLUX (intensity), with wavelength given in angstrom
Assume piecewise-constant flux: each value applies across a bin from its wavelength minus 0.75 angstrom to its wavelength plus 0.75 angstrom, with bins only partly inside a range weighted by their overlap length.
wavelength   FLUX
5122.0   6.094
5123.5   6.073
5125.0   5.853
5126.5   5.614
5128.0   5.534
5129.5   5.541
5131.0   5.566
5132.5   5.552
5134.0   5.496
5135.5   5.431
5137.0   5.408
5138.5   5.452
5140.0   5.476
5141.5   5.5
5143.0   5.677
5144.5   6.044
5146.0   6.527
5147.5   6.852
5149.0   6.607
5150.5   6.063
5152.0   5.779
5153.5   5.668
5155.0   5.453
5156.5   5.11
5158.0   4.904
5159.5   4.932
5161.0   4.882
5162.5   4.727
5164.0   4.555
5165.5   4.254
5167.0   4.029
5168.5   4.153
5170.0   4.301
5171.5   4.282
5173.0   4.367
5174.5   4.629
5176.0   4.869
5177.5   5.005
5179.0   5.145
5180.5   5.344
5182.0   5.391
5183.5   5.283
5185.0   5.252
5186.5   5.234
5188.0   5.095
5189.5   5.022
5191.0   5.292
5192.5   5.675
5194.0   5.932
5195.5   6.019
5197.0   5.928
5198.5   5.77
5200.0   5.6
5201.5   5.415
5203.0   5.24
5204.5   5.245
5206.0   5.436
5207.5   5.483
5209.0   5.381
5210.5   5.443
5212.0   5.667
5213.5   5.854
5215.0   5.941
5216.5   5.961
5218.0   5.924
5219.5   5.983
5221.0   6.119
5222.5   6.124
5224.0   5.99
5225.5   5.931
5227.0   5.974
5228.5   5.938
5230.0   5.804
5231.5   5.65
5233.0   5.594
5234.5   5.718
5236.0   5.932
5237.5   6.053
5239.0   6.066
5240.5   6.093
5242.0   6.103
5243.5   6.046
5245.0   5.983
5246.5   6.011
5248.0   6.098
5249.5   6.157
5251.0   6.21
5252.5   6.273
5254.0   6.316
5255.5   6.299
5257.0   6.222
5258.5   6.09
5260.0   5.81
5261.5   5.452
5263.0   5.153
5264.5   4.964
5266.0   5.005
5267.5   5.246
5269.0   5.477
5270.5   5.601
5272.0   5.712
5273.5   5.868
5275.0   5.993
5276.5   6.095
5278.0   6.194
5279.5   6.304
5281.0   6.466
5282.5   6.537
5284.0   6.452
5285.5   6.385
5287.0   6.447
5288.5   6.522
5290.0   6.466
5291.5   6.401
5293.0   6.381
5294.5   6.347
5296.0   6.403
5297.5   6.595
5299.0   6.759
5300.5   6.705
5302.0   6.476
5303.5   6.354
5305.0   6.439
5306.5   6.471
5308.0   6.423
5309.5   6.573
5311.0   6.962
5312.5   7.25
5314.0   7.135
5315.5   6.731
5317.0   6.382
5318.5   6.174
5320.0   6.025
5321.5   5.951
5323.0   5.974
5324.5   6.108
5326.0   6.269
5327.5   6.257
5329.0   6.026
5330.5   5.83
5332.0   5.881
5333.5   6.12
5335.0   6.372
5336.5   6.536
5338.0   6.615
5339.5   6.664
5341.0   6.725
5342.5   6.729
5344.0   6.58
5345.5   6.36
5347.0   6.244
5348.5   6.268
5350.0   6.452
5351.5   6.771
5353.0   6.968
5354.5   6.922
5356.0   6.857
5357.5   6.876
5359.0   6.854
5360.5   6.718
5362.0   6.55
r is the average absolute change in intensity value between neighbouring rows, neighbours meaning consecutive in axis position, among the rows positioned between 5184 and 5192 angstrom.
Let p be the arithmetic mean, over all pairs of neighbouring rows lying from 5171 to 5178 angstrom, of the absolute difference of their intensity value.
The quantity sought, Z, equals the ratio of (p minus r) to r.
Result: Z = 0.4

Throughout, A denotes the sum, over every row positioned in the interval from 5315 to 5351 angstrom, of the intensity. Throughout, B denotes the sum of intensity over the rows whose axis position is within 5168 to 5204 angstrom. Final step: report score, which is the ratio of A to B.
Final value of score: 1.22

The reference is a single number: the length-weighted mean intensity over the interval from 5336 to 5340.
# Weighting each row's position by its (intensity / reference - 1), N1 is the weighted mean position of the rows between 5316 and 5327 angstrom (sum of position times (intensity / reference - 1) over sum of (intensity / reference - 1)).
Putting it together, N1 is 5321.7 angstrom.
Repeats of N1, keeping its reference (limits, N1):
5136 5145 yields 5140.3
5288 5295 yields 5292.2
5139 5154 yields 5145.8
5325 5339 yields 5330.6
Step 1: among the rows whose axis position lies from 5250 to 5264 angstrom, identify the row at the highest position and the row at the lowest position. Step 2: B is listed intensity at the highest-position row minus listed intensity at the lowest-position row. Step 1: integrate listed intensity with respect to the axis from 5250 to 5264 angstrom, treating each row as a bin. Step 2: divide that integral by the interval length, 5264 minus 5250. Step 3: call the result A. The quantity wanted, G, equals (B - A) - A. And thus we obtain -13.0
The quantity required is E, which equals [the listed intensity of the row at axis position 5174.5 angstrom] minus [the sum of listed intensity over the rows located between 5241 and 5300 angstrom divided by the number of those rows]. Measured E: -1.4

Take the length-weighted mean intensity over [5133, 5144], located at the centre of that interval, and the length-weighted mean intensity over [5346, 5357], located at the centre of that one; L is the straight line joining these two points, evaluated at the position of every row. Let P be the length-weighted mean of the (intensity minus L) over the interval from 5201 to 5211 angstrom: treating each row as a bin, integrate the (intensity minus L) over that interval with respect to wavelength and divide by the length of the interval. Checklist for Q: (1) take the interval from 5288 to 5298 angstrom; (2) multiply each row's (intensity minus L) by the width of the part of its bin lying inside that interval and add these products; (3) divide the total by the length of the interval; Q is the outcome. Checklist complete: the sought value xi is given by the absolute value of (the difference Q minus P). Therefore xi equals 0.60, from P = -0.5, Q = 0.1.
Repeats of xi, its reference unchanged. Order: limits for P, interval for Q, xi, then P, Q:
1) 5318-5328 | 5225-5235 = 0.19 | -0.4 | -0.2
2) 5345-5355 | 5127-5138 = 0.10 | -0.1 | 0.0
